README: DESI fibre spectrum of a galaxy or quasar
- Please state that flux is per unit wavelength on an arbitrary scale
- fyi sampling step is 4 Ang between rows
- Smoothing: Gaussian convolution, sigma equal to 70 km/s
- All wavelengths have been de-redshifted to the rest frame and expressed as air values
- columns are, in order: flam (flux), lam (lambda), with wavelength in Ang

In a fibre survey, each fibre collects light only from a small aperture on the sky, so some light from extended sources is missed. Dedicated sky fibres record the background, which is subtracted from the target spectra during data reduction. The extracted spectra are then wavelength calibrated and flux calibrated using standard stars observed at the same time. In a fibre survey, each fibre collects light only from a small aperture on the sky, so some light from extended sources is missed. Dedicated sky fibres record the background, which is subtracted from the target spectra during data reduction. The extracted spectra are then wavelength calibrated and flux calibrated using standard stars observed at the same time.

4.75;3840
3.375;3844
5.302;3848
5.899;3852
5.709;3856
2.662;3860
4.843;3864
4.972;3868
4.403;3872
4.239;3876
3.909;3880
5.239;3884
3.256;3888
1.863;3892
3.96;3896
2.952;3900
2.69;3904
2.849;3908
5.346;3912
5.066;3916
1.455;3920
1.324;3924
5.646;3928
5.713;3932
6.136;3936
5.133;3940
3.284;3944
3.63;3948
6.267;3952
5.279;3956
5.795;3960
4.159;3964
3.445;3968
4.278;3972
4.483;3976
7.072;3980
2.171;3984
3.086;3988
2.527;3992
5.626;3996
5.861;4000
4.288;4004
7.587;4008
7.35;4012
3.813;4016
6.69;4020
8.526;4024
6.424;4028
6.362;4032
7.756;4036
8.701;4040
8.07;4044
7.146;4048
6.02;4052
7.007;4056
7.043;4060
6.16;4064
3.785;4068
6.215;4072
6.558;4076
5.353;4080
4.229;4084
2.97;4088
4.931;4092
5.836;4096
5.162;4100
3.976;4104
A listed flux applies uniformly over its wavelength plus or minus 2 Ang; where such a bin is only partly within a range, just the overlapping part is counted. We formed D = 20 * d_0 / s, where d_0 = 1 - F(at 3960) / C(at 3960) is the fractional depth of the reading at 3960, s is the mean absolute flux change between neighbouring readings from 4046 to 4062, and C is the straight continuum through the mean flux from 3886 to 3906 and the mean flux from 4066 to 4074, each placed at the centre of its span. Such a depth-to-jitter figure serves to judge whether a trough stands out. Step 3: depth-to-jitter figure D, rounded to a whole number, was -16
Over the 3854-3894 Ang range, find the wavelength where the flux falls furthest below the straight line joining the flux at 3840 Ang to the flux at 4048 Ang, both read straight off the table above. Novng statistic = 3892 Ang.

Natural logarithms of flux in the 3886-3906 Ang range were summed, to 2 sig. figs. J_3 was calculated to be 5.3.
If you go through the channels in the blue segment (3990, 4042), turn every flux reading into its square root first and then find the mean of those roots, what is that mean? 2.5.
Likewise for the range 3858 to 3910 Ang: 1.9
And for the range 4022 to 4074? 2.6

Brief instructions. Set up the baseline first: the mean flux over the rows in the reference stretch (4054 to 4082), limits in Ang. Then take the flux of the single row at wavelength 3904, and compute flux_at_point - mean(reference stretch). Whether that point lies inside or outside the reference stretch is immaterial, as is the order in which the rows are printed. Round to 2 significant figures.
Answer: -3.3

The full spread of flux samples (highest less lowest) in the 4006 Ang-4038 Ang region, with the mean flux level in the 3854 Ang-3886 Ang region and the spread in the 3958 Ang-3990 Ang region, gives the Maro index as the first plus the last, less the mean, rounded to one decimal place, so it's 5.1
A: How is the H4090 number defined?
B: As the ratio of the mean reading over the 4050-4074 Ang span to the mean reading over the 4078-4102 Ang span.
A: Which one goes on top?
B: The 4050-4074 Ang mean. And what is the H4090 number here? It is 1.3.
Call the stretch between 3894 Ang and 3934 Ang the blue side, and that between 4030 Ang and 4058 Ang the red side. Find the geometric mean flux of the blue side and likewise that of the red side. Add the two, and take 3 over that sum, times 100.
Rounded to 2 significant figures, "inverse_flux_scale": 28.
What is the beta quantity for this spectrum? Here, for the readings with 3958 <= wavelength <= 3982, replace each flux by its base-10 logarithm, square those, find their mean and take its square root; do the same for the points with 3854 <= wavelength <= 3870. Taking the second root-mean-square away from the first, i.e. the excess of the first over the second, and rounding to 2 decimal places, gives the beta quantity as 0.03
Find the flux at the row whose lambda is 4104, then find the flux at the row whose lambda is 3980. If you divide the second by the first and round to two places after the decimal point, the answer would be 1.78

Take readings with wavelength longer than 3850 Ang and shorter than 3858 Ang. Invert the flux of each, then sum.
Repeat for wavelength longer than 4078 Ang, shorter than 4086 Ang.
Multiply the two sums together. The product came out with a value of 0.146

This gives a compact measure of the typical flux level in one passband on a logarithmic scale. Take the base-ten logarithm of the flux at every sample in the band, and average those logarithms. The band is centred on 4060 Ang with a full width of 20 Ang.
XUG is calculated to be 0.77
